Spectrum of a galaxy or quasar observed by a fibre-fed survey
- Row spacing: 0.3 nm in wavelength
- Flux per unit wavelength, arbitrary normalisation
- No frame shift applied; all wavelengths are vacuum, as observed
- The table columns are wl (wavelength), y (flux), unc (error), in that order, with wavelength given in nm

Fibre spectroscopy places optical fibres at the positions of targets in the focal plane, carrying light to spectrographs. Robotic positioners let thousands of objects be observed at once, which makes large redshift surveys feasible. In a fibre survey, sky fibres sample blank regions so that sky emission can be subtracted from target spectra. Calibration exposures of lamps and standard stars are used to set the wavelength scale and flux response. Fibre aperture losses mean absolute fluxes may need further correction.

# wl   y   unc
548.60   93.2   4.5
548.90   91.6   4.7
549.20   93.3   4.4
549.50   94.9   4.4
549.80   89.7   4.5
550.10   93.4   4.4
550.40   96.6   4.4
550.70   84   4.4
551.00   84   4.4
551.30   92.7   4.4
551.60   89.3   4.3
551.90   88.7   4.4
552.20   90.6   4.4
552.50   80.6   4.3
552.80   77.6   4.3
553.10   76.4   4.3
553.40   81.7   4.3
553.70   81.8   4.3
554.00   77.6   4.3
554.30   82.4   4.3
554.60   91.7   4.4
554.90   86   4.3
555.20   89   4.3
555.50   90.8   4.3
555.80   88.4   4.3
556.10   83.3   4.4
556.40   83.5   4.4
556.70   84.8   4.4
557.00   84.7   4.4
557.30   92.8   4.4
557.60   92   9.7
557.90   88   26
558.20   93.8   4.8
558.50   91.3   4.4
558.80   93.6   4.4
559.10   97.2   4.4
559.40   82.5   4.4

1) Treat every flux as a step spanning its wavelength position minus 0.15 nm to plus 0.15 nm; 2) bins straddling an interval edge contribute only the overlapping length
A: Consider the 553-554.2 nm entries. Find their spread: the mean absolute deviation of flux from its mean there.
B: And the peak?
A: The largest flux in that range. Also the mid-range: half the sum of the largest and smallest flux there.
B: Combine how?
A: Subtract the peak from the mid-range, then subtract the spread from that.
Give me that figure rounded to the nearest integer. -5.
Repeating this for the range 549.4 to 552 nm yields -10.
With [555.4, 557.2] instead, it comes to -6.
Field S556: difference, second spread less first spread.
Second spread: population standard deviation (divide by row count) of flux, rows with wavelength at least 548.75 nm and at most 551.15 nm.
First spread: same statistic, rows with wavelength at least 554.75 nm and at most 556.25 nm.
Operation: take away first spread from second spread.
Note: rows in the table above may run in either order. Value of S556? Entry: 2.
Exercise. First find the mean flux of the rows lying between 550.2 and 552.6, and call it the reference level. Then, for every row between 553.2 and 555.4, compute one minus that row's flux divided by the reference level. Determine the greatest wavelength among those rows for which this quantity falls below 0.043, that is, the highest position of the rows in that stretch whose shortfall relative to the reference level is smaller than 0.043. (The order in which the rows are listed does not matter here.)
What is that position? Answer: 555.20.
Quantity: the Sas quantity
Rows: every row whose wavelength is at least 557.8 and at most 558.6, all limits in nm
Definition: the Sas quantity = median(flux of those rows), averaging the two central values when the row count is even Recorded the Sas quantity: 91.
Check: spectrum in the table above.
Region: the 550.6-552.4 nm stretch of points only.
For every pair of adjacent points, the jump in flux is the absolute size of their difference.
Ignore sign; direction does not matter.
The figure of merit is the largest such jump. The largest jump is 8.7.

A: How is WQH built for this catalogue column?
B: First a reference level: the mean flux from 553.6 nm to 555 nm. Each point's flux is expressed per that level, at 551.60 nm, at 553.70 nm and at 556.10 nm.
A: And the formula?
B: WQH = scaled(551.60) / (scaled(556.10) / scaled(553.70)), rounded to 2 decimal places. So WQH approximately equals 1.05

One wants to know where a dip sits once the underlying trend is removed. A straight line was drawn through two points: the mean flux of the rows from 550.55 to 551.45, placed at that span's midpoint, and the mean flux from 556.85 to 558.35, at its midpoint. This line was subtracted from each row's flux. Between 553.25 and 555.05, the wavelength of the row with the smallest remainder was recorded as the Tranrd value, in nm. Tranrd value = 554.00 nm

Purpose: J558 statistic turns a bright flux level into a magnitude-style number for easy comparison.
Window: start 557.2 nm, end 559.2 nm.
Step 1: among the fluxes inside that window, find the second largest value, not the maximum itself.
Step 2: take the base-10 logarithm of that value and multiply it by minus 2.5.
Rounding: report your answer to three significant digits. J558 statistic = -4.93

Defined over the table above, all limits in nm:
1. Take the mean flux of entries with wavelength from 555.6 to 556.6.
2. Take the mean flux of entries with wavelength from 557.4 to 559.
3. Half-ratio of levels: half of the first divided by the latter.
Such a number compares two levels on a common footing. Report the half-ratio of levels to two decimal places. 0.46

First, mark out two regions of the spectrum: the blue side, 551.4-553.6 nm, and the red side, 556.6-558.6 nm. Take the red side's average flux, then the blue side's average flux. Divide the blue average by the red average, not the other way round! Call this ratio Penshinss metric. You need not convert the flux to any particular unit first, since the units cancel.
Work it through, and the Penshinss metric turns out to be 0.93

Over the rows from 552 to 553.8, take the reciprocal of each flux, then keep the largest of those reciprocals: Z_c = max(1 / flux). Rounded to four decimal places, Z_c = 0.0131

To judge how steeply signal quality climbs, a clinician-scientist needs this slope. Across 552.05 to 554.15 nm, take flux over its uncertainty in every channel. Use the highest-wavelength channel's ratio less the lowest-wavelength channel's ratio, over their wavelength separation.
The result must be -1.4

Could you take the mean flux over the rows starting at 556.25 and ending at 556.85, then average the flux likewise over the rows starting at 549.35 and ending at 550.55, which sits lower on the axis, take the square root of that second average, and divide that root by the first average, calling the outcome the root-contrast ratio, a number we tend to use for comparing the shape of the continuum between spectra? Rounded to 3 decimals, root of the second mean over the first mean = 0.115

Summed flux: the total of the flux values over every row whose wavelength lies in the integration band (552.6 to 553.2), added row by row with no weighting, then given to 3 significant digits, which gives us 154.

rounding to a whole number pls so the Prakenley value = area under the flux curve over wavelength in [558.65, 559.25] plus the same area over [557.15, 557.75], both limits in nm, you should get 113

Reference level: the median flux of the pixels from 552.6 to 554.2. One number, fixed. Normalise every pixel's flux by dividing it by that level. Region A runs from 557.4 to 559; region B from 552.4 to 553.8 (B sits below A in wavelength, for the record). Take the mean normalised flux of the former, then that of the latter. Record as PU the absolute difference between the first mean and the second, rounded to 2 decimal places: 0.16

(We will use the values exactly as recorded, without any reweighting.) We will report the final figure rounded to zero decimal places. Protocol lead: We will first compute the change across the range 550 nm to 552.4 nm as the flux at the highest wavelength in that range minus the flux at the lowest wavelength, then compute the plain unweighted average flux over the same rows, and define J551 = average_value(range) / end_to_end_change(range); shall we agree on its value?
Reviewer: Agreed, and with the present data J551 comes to -32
